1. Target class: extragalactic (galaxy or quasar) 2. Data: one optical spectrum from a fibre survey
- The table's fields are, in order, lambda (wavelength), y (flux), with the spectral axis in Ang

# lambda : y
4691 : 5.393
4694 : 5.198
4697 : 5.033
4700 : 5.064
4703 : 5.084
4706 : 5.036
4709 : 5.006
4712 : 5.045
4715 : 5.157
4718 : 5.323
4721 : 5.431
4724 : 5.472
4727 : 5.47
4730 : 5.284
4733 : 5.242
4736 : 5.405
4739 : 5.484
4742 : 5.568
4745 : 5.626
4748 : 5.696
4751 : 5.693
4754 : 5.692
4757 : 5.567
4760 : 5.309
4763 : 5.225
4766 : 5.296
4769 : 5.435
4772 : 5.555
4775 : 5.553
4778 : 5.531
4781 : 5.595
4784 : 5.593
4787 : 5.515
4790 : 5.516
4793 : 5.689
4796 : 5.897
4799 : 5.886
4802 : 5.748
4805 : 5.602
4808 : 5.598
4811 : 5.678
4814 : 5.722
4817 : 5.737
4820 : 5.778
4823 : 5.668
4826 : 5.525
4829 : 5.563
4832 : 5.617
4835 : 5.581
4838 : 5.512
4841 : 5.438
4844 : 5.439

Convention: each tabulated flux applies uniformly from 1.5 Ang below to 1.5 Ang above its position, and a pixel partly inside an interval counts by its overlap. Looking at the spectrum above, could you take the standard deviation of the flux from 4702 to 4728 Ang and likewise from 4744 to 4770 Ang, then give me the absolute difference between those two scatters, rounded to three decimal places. 0.007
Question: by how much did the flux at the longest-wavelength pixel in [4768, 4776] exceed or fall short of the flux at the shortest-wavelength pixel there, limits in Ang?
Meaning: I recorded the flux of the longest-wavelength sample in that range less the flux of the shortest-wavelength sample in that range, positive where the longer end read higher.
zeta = 0.118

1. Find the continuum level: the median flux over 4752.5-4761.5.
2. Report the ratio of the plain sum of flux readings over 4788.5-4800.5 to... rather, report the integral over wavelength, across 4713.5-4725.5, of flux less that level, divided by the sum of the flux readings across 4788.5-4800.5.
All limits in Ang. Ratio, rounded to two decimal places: -0.12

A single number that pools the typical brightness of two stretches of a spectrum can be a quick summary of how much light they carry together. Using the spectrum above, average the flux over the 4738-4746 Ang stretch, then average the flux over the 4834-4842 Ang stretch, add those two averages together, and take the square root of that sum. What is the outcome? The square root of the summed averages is 3.33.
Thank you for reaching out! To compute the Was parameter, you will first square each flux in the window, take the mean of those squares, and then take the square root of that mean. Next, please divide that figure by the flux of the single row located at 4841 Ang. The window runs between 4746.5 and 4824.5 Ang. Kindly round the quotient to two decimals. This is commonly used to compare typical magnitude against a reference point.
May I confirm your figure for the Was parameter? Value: 1.03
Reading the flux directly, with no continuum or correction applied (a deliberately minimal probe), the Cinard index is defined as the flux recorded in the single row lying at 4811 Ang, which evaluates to 5.678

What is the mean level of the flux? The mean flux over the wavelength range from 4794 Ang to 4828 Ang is 5.71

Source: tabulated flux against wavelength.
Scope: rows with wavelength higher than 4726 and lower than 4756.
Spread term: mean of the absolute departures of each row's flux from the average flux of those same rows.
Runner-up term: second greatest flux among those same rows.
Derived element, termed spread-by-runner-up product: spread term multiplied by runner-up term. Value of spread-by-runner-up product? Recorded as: 0.79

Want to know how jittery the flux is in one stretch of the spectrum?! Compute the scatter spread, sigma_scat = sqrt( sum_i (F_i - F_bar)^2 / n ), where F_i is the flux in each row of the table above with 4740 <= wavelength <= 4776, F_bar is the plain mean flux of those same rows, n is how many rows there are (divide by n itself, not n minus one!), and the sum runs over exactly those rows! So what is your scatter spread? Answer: 0.16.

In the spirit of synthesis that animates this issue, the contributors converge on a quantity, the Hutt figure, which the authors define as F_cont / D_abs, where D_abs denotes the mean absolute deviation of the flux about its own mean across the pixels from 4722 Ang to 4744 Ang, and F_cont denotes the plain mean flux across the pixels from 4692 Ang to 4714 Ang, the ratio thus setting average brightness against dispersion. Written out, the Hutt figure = 55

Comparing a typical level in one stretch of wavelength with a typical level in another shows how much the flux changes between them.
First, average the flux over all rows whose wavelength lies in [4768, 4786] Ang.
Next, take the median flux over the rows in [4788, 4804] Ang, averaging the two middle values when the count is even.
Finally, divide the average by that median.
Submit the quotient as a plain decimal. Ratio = 0.96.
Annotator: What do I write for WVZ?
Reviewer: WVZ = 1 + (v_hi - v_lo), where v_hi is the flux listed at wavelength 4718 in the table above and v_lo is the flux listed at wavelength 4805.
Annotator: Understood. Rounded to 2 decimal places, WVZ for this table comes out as 0.72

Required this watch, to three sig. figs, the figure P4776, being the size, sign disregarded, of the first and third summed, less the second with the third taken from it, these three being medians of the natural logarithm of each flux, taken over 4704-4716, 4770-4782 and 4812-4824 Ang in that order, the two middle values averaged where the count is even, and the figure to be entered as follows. 3.39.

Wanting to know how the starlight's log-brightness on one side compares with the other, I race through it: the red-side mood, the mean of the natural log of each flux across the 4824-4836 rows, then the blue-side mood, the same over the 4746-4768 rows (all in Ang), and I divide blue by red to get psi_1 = 0.992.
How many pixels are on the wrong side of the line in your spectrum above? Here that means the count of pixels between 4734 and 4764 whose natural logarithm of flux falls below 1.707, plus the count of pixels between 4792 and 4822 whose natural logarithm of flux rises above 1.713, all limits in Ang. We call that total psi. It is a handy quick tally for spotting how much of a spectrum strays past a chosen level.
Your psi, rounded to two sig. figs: 14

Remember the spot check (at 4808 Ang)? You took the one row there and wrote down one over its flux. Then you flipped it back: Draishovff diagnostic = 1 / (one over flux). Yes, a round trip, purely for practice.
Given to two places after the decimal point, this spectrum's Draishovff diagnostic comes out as 5.60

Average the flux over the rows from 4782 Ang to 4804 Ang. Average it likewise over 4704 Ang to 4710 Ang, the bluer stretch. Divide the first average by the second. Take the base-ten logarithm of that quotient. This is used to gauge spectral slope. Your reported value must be 0.054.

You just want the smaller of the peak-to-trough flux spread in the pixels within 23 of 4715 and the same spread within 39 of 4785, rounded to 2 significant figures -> 0.47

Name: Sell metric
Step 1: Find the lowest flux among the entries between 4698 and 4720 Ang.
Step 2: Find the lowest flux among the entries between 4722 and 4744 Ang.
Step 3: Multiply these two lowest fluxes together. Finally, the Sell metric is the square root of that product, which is 5.12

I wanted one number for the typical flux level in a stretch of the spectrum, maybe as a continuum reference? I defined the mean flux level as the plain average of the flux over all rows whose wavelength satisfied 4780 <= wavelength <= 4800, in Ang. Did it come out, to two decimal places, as 5.67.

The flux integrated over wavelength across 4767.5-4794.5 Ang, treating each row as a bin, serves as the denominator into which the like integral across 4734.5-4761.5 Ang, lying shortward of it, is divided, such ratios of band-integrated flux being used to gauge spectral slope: 1.00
